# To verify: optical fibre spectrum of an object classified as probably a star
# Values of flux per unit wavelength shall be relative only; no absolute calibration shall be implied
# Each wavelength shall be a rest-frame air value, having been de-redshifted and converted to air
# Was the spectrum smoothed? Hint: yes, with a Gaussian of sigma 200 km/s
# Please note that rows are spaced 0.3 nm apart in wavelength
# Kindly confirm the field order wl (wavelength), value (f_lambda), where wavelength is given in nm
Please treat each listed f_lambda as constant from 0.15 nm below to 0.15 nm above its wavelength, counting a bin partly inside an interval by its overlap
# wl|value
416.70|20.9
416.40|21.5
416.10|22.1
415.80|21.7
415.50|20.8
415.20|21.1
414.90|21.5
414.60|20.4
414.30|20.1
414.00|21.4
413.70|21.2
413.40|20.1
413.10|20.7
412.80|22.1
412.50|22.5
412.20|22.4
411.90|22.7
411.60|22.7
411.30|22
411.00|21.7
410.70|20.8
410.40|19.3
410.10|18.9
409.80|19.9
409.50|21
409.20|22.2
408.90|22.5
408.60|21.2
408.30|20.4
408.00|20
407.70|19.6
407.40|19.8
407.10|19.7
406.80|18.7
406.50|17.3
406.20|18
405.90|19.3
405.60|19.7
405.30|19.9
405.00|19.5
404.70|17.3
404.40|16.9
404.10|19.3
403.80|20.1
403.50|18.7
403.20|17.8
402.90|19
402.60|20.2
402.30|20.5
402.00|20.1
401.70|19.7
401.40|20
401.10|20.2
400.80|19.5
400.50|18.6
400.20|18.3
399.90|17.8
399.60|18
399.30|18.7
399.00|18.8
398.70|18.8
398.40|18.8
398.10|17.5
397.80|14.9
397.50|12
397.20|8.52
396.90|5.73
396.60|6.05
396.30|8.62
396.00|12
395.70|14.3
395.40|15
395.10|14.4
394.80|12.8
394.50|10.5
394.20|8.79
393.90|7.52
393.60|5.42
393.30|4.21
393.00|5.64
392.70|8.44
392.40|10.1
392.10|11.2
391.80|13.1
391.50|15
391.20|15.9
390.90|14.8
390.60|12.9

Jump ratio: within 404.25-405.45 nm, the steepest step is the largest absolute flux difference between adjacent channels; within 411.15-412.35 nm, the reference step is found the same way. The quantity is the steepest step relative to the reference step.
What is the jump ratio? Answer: 3.1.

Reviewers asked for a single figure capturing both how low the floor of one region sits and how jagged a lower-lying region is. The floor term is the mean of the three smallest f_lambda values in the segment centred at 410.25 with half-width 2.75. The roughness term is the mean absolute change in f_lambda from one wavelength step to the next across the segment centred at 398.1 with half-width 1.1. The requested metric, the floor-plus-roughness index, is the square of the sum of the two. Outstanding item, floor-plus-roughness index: 440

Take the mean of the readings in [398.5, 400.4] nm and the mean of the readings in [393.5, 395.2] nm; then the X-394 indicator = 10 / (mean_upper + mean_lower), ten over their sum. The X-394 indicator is 0.35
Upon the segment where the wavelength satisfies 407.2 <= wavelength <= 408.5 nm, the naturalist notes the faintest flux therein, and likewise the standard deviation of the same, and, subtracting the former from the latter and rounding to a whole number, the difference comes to -19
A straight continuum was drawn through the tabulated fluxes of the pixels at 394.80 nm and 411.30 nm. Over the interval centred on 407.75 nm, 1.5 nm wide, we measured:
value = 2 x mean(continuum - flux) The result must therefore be 0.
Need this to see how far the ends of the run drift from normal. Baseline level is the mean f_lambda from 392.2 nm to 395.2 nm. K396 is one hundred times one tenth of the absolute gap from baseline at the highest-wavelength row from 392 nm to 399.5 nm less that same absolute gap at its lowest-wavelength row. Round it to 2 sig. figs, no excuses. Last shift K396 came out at 75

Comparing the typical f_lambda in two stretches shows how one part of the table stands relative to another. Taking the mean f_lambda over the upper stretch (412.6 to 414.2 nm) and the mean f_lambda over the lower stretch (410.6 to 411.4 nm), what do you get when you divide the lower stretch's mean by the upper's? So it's 1.0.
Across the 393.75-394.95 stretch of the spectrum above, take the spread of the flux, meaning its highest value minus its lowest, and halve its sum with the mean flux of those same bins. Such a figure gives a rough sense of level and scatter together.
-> 7.59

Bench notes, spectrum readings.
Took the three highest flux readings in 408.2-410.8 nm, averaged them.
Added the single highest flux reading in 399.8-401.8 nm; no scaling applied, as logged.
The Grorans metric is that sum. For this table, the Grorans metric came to 42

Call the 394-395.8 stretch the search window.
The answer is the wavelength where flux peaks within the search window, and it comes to 395.40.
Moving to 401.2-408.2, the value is 402.30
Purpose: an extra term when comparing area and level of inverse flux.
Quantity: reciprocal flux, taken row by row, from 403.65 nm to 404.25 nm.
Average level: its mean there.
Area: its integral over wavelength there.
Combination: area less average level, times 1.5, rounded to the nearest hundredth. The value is -0.03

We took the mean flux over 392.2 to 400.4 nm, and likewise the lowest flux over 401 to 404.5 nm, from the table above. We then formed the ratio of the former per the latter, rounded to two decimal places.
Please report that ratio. 0.73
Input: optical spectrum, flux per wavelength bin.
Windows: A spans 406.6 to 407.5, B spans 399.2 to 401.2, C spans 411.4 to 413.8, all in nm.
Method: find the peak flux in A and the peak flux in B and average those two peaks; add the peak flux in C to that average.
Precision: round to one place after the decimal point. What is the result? 42.7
